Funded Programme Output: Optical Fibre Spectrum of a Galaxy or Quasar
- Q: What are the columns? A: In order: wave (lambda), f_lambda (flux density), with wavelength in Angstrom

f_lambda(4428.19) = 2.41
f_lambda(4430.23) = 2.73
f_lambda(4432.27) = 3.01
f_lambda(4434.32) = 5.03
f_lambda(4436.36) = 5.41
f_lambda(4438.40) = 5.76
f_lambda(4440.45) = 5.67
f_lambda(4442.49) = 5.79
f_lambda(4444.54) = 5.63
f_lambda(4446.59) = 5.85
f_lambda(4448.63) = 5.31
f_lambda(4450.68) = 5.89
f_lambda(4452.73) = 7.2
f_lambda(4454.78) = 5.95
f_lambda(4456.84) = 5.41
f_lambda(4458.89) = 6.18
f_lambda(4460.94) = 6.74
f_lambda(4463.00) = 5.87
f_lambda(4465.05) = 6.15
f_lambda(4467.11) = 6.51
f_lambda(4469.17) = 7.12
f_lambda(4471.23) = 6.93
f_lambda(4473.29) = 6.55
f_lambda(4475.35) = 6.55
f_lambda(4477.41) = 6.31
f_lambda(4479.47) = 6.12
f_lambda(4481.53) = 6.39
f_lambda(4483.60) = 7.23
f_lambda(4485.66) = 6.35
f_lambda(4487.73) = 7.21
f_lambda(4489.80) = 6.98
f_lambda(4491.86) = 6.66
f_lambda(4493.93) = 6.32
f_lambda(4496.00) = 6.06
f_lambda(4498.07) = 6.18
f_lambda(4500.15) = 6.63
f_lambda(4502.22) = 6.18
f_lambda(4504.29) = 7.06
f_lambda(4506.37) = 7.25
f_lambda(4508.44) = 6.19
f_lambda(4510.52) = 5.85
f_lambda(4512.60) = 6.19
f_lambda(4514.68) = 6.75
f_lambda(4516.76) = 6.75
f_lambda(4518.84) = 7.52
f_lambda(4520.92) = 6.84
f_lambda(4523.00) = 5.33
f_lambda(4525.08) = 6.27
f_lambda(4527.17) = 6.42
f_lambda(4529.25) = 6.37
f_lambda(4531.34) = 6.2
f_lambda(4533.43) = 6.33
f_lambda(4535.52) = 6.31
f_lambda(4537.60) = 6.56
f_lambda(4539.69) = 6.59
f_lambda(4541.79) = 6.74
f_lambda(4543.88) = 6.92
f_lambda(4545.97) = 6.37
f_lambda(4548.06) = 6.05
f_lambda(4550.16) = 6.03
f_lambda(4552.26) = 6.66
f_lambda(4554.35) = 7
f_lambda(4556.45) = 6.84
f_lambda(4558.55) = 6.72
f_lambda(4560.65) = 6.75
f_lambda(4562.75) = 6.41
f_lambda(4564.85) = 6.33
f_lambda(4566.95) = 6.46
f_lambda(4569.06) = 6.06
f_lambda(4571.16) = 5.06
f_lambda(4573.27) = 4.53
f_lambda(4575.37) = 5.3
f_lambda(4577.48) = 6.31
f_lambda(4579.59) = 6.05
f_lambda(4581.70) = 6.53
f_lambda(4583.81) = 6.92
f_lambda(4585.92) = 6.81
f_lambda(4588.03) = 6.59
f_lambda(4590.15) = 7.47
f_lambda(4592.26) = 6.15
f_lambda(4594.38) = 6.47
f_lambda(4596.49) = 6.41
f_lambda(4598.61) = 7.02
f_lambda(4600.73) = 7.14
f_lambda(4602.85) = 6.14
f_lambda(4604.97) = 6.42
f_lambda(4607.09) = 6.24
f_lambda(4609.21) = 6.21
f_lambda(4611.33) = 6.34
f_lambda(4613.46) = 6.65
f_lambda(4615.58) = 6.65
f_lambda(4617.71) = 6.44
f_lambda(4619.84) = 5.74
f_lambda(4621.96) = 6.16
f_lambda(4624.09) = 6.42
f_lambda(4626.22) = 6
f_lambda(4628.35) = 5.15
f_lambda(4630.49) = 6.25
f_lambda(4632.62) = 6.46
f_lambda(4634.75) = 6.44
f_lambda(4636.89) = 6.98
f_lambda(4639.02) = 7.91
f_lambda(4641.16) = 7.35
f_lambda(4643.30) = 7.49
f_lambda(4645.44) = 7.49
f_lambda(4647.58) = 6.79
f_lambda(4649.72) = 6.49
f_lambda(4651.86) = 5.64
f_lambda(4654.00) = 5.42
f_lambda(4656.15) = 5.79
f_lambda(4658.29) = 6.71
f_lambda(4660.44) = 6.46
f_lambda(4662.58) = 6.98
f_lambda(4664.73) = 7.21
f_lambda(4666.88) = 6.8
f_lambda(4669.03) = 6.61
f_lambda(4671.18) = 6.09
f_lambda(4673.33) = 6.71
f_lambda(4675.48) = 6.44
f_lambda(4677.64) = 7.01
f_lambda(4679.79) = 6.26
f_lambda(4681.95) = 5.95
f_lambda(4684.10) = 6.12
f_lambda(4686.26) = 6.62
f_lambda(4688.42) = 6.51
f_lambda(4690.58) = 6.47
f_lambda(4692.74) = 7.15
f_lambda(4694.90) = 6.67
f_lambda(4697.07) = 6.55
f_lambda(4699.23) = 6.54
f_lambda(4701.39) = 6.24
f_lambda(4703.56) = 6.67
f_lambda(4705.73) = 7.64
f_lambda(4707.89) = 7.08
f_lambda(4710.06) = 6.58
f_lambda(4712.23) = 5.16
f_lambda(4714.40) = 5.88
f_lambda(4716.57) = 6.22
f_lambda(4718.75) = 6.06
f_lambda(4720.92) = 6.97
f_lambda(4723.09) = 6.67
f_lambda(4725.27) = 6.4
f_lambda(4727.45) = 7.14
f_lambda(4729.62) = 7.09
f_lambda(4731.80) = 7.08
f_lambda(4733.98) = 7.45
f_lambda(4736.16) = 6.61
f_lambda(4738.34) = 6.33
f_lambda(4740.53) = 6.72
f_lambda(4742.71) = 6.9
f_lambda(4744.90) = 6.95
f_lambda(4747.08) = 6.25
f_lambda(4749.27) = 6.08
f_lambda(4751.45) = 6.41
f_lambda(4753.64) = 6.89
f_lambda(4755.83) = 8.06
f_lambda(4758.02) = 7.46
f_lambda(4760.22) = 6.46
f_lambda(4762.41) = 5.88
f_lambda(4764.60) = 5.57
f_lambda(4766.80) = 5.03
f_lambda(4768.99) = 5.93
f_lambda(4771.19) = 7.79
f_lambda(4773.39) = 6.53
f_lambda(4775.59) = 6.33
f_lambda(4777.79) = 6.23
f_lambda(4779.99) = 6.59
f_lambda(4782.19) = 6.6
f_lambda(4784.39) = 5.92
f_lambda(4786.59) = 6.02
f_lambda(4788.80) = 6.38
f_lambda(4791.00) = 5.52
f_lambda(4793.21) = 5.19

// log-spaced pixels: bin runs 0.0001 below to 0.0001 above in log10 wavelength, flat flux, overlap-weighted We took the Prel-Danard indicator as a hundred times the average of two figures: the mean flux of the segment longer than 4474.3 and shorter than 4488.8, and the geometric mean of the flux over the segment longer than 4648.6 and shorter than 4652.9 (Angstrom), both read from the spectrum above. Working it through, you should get 632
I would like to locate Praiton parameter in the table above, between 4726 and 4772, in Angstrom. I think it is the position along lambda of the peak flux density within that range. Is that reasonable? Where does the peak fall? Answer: 4755.83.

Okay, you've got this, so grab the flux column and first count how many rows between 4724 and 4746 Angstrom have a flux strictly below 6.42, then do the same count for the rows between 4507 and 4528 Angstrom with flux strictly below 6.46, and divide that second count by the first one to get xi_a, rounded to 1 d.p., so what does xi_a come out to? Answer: 3.0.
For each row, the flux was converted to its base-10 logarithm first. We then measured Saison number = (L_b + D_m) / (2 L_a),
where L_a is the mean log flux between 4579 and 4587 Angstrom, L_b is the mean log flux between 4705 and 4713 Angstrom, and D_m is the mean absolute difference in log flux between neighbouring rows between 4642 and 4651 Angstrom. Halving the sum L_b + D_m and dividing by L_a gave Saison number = 0.51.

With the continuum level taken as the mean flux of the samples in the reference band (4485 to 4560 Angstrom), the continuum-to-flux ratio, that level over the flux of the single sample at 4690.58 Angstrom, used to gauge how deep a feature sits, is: 1.01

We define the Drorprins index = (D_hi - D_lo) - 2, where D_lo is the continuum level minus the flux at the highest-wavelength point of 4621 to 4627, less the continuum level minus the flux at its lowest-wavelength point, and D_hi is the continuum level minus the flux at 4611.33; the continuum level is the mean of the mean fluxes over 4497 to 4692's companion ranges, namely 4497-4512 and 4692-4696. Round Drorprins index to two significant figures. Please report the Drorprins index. -1.8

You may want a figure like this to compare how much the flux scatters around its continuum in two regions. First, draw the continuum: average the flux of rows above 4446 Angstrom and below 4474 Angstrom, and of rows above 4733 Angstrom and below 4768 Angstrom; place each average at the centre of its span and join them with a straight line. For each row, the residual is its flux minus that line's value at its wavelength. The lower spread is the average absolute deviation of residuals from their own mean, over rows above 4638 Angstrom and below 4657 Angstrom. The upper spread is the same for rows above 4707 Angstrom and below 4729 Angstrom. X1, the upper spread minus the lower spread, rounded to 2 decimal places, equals -0.31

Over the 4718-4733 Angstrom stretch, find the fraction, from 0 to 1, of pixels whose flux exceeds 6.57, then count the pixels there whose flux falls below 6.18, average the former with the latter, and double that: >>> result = 1.71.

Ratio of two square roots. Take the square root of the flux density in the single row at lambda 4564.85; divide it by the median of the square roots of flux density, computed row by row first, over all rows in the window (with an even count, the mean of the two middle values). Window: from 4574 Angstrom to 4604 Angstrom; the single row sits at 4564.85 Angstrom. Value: 0.99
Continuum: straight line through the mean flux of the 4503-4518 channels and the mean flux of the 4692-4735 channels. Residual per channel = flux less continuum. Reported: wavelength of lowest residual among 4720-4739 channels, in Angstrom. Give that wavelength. 4738.34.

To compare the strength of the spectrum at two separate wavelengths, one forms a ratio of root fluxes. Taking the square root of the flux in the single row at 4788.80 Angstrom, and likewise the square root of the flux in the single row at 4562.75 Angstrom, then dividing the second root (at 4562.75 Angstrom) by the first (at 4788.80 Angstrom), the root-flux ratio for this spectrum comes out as 1.00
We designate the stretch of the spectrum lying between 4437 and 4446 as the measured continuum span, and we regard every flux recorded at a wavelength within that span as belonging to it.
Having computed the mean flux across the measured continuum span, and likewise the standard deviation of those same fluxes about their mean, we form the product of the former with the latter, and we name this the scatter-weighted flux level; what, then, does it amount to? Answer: 0.4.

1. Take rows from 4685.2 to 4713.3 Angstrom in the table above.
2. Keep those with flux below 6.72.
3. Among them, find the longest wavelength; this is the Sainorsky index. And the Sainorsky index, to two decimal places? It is 4712.23 Angstrom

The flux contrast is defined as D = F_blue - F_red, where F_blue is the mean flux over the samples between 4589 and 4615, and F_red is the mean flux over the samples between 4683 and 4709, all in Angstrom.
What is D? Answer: -0.13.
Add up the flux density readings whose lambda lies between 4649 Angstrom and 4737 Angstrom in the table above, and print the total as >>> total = 268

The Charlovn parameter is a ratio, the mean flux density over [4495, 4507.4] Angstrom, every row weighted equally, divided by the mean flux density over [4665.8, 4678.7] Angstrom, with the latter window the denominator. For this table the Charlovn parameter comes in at 0.99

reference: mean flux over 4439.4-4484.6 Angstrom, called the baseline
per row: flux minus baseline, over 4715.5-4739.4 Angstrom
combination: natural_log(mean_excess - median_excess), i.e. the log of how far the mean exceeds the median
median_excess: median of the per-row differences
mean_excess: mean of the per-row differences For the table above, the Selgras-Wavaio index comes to -2.8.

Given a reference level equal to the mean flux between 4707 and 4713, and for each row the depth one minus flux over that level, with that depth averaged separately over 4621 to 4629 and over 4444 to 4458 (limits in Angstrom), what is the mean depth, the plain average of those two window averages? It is 0.058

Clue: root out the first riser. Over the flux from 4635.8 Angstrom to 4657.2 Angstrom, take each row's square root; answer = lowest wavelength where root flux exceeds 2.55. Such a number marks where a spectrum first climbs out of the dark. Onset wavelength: 4636.89 Angstrom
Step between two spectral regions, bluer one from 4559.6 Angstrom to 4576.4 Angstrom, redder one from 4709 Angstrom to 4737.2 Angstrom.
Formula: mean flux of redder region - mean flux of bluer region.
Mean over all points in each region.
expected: 0.70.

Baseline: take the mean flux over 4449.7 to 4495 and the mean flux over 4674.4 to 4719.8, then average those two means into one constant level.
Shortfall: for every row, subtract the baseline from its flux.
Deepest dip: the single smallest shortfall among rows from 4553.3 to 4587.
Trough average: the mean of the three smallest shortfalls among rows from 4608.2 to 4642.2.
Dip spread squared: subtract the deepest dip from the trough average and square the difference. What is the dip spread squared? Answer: 1.21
